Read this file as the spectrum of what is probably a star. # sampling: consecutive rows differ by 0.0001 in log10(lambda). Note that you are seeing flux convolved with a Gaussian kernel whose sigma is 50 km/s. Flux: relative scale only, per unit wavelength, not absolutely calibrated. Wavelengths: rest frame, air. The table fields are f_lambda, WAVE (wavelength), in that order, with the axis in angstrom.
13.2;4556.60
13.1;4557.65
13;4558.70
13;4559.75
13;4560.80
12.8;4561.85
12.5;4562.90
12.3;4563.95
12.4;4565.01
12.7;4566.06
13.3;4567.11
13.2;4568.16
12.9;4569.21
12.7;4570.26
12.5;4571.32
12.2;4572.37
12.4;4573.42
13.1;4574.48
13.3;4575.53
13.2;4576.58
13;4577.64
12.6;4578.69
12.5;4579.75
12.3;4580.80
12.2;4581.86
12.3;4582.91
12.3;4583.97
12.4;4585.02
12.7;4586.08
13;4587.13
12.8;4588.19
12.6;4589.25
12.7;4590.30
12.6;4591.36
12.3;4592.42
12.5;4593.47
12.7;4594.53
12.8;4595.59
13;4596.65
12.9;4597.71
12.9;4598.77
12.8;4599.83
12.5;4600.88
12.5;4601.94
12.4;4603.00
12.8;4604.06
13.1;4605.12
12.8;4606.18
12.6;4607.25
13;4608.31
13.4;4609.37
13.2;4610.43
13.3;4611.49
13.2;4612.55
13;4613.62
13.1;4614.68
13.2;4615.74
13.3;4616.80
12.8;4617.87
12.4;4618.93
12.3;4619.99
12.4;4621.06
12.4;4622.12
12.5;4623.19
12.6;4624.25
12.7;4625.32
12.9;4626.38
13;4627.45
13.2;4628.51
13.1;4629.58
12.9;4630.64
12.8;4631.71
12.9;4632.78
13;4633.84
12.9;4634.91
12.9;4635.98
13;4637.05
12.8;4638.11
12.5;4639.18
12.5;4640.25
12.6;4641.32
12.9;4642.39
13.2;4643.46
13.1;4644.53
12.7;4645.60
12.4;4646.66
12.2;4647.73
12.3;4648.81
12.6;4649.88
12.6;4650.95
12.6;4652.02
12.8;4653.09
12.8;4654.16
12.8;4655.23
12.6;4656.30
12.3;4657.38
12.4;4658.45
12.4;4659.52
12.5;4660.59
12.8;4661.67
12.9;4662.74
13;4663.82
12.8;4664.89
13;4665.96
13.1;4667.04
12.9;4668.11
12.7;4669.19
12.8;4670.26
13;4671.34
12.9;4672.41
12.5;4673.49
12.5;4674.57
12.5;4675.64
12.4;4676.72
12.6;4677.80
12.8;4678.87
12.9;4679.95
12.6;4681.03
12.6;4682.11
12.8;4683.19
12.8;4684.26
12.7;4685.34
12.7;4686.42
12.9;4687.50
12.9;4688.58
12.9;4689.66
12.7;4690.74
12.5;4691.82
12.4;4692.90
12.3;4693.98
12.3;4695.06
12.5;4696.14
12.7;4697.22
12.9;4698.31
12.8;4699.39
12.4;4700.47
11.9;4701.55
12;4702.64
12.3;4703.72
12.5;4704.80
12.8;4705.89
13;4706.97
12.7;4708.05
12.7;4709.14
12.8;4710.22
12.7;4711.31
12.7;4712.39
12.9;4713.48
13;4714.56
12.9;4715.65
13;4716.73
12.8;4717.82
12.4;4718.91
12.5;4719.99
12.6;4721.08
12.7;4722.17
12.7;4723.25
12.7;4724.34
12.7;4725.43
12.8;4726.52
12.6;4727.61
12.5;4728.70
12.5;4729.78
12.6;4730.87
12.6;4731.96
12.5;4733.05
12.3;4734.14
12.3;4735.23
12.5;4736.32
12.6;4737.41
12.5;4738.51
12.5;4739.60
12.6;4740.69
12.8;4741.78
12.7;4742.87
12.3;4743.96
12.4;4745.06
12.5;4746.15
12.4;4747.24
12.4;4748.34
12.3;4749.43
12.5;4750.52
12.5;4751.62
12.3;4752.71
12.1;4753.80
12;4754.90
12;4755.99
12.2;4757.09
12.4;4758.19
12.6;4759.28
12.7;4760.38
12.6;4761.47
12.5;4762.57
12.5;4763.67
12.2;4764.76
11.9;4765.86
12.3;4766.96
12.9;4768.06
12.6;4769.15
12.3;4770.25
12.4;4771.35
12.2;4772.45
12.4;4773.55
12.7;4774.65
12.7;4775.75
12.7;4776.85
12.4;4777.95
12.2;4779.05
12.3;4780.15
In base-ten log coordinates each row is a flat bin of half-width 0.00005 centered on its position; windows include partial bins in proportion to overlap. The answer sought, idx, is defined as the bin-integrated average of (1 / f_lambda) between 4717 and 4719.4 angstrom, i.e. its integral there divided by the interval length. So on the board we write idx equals 0.0788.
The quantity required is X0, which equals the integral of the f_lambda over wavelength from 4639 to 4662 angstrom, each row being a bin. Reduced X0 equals 290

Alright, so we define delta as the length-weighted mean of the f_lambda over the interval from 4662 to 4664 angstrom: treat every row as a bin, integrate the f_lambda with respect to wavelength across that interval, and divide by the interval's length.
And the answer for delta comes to 12.9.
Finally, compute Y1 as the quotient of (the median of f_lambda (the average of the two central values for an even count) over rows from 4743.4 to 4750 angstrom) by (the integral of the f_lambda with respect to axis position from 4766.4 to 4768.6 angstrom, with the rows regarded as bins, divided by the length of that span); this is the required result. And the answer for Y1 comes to 0.99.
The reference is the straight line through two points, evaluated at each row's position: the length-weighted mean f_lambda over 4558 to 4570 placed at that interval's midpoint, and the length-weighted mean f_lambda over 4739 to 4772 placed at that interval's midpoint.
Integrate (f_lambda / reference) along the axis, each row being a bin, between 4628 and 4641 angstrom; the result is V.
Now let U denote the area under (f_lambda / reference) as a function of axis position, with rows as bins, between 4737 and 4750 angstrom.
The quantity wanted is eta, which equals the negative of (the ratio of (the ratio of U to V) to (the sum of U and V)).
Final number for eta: -0.0377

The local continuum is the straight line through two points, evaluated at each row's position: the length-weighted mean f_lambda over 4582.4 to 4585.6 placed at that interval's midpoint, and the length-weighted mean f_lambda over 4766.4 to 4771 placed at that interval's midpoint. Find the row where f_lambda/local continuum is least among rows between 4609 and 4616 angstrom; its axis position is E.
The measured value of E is 4613.62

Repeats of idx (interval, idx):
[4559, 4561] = 0.0769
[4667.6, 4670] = 0.0781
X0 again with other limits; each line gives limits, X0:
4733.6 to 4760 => 327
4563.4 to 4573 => 122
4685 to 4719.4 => 435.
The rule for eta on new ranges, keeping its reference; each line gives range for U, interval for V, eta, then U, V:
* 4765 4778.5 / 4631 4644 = -0.0386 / 13.6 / 13.2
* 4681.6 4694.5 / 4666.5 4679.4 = -0.0383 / 13.0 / 13.0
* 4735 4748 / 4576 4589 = -0.0394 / 13.1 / 12.8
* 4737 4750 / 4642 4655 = -0.0384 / 13.1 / 13.0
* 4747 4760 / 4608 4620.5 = -0.0392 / 12.9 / 12.8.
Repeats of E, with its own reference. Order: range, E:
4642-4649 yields 4647.73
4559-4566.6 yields 4563.95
